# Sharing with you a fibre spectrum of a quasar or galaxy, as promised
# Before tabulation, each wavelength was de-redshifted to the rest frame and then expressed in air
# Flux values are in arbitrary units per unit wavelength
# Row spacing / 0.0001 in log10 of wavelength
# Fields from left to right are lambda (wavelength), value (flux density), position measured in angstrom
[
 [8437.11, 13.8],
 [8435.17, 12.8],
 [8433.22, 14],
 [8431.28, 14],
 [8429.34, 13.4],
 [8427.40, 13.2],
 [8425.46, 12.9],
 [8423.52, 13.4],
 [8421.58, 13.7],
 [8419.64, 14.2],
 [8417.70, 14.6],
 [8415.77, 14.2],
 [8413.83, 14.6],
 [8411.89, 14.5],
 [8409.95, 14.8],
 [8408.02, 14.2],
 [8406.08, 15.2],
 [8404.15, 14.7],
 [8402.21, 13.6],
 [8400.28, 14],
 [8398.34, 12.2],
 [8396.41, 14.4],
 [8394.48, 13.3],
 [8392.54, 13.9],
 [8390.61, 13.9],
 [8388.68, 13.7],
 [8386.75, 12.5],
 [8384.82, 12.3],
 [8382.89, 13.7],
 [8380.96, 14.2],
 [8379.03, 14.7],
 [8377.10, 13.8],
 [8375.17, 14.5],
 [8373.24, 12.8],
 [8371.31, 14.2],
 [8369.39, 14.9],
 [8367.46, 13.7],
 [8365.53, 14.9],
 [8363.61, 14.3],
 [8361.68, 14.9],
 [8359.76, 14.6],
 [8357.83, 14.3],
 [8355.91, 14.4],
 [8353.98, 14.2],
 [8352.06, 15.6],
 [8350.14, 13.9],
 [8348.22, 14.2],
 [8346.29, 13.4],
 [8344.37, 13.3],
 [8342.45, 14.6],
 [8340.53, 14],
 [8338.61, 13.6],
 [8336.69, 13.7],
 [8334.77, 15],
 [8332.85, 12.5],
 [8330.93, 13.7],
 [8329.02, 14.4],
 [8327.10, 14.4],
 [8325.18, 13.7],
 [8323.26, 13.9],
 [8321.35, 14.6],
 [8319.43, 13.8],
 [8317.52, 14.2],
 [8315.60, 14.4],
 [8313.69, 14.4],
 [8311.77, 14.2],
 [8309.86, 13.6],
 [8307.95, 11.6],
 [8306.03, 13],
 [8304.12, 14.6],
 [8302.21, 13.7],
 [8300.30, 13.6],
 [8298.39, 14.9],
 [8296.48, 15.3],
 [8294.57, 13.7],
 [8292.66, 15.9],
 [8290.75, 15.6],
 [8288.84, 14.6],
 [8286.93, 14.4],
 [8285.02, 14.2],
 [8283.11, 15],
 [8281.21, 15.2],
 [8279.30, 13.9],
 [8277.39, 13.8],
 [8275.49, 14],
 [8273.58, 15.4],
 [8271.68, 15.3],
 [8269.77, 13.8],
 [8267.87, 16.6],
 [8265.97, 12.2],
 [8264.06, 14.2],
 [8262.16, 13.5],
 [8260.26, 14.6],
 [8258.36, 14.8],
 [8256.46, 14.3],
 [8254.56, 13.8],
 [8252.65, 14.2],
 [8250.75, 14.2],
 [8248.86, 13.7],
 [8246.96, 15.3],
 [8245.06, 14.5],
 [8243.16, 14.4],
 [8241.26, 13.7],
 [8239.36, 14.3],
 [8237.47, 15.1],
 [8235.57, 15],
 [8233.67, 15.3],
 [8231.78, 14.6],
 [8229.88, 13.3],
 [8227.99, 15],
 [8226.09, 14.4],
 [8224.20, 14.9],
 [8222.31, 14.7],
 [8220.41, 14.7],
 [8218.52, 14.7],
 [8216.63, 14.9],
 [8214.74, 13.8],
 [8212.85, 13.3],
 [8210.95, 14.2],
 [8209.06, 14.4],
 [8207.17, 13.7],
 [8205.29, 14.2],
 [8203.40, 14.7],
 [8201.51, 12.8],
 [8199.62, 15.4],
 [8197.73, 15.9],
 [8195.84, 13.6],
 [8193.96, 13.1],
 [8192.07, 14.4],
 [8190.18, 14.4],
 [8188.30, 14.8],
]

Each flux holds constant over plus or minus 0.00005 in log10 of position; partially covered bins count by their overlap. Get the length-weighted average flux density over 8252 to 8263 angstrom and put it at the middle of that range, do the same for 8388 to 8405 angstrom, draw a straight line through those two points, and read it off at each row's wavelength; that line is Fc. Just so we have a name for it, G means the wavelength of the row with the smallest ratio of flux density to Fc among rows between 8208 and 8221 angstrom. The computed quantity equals 8212.85 angstrom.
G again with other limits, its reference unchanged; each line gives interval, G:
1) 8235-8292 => 8265.97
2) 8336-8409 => 8398.34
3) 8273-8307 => 8306.03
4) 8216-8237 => 8229.88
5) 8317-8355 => 8332.85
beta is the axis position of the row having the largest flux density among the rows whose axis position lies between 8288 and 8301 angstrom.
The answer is 8292.66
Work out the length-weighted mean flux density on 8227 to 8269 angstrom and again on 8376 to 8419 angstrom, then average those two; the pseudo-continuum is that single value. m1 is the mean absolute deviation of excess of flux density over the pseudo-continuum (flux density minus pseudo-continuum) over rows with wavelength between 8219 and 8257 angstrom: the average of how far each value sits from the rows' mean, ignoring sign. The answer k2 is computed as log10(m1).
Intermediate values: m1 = 0.44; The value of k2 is -0.36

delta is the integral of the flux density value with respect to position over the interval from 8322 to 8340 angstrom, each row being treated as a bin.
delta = 250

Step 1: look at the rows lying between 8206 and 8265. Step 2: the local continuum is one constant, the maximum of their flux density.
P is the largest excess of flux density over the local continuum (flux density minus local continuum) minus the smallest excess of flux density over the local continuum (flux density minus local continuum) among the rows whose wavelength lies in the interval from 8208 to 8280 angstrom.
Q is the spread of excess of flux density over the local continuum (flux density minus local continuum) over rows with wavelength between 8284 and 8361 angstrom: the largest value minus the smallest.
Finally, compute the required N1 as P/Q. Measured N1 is 1.0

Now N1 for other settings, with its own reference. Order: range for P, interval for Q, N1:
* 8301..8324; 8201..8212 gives 1.6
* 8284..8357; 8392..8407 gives 1.4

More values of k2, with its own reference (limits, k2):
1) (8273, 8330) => -0.22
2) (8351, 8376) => -0.34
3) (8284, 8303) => -0.17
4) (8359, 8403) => -0.21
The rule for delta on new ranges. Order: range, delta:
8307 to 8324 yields 236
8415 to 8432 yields 233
